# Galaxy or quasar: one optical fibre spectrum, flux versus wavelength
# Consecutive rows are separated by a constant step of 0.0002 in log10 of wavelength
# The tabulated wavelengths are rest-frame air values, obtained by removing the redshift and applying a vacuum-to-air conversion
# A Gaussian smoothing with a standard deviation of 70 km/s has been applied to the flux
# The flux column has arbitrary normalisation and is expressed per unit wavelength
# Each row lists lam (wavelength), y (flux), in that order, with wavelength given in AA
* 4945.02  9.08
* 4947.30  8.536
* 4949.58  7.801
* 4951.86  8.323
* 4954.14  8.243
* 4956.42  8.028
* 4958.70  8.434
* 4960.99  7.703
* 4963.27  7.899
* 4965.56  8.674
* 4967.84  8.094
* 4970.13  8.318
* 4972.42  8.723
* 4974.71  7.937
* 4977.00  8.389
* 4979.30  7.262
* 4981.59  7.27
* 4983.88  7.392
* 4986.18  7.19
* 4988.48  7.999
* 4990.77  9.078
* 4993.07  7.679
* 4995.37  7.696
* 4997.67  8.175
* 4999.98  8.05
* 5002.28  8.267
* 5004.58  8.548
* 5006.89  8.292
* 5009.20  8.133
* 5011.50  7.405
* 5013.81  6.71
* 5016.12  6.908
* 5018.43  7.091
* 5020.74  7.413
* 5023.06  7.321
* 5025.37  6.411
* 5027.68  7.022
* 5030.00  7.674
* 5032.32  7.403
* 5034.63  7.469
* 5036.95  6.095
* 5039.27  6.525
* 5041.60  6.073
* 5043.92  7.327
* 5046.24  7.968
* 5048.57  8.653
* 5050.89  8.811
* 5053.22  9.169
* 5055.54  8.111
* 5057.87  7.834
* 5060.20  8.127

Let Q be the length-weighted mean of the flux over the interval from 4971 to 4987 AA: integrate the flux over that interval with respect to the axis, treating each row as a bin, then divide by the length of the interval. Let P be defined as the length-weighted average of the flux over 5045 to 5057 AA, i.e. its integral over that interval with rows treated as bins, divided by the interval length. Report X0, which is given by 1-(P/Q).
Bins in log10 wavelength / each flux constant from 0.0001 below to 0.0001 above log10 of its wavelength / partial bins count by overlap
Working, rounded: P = 8.5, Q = 7.76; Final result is -0.10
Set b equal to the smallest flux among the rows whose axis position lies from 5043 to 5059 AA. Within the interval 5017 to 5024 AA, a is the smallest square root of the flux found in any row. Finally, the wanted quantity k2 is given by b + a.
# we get 10.0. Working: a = 2.66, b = 7.327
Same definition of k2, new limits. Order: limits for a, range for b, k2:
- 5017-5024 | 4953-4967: 10.4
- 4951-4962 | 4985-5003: 10.0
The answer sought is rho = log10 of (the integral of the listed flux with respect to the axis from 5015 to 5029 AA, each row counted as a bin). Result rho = 1.993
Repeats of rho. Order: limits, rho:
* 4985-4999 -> 2.047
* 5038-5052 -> 2.024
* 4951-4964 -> 2.023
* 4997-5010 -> 2.030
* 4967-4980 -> 2.025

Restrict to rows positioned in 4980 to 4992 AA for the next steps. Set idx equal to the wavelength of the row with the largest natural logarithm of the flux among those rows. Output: 4990.77 AA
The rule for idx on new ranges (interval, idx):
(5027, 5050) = 5048.57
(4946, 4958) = 4947.30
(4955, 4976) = 4972.42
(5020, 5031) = 5030.00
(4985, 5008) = 4990.77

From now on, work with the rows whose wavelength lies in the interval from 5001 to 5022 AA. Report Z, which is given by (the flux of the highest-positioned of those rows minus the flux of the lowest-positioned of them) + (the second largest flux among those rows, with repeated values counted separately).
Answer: 7.4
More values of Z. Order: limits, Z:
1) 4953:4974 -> 9.2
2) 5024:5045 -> 8.4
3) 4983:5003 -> 9.1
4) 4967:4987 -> 7.5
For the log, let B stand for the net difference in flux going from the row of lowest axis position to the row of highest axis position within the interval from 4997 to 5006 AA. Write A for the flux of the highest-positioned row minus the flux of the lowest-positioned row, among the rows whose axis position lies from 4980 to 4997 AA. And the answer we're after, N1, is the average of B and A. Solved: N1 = 0.4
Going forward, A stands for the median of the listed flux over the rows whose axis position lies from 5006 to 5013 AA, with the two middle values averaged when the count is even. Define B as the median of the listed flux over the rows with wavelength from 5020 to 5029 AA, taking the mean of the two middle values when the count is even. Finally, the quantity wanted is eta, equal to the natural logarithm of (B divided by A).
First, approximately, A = 8.13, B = 7.2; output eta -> -0.13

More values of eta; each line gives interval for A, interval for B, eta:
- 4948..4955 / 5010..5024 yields -0.13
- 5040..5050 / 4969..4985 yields 0.04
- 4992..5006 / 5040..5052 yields -0.02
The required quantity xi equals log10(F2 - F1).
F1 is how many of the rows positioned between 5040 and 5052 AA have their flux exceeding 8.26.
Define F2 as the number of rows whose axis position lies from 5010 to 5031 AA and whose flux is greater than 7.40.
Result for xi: 0.00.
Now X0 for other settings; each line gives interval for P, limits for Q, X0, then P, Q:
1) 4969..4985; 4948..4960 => 0.03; 7.9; 8.17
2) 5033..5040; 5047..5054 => 0.23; 6.8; 8.81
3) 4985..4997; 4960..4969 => 0.02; 7.9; 8.11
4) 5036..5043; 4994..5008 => 0.23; 6.3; 8.16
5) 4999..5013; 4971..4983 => -0.02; 8.1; 7.91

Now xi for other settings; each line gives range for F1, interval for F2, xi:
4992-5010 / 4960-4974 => 0.48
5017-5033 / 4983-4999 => 0.70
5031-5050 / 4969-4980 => 0.48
